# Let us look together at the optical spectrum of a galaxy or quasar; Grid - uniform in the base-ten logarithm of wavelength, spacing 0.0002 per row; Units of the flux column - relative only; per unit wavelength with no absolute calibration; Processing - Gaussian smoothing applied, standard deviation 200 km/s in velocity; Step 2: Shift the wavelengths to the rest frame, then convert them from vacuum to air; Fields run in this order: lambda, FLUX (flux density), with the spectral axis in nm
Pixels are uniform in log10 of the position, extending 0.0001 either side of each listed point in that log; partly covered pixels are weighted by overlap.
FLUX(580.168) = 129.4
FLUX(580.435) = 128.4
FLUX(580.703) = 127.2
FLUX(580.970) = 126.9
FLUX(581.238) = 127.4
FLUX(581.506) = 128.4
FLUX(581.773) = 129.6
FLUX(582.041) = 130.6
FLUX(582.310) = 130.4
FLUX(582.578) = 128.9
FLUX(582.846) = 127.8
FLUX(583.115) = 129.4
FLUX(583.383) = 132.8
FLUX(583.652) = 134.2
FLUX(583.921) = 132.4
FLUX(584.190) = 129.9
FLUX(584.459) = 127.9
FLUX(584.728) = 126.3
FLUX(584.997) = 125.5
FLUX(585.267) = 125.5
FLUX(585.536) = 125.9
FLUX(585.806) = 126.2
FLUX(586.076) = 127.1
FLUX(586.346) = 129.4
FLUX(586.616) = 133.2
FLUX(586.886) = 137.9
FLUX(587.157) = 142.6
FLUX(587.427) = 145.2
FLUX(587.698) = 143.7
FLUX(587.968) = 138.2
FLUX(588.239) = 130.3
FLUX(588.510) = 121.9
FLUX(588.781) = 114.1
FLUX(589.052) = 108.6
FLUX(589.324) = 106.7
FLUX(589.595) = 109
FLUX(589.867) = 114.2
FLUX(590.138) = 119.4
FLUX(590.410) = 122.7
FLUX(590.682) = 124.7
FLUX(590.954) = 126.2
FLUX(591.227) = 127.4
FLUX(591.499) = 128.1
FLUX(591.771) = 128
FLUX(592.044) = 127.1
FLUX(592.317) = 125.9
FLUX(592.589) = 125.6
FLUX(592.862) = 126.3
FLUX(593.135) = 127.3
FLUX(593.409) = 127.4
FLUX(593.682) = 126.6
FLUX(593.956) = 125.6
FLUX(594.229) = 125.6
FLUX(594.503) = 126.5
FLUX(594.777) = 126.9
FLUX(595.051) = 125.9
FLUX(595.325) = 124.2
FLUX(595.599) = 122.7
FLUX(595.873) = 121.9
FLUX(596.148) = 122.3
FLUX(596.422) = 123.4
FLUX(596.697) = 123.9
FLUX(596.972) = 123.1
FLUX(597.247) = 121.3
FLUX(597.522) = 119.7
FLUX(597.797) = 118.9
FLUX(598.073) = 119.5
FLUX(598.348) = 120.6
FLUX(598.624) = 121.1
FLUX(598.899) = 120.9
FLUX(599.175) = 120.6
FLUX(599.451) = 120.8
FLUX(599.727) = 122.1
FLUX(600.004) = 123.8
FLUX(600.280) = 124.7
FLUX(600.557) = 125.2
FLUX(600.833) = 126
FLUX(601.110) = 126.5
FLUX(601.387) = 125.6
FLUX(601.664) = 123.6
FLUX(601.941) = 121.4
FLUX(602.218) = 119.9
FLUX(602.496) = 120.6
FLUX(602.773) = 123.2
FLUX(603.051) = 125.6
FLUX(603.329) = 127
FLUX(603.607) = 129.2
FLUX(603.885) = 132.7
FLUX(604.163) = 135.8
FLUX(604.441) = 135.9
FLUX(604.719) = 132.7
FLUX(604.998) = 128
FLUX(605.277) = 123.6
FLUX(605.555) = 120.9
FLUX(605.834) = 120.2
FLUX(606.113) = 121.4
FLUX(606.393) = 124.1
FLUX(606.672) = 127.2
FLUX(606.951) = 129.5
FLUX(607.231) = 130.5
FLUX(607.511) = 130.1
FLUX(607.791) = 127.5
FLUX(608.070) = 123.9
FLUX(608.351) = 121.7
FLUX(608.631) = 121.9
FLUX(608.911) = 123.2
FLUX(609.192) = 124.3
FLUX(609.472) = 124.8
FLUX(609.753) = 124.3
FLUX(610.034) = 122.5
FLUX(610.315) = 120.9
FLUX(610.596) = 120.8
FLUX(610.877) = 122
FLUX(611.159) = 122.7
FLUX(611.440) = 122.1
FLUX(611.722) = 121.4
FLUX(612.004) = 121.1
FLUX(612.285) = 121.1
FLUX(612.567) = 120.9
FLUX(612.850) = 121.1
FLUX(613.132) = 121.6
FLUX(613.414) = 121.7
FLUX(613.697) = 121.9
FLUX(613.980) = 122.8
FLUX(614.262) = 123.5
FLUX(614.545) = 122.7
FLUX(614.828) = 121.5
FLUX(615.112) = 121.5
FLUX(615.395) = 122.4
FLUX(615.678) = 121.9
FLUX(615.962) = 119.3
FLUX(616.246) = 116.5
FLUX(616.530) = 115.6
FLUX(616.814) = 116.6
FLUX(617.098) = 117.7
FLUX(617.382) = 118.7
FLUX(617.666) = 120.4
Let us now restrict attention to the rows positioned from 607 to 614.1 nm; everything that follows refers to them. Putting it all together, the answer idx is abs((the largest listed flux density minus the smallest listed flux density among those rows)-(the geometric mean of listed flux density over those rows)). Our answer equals 113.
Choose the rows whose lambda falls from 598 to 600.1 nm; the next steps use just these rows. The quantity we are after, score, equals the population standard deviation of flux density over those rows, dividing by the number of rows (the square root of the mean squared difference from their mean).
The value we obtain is 1.2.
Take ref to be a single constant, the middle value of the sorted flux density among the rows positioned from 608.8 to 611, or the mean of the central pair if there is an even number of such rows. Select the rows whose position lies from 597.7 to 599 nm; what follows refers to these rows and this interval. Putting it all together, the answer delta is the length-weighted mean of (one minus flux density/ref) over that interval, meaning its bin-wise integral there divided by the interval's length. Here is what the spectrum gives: 0.02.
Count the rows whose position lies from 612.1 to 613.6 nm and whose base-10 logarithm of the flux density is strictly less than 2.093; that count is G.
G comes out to 5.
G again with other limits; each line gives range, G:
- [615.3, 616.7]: 5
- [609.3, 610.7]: 3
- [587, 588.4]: 0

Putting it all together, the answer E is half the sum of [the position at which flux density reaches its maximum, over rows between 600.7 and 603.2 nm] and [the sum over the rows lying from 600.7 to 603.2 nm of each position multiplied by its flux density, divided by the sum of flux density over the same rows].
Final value 601.52 nm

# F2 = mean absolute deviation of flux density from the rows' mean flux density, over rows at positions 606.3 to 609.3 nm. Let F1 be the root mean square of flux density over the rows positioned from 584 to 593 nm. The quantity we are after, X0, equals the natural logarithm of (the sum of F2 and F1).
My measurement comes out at 4.864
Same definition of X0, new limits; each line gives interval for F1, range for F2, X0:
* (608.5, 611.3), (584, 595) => 4.851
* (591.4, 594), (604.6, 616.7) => 4.861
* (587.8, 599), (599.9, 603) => 4.827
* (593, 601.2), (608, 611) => 4.826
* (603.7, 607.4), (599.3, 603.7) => 4.869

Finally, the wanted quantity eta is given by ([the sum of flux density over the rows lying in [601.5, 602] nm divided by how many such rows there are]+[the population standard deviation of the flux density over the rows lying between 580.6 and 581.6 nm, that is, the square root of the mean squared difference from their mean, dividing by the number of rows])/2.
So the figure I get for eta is 61.5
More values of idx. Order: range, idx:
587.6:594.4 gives 87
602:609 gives 110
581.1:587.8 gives 111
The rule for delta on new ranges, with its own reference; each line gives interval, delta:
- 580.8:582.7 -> -0.05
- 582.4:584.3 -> -0.06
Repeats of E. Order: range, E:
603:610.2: 605.47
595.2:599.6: 596.35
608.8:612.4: 610.03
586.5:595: 589.04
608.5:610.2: 609.40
